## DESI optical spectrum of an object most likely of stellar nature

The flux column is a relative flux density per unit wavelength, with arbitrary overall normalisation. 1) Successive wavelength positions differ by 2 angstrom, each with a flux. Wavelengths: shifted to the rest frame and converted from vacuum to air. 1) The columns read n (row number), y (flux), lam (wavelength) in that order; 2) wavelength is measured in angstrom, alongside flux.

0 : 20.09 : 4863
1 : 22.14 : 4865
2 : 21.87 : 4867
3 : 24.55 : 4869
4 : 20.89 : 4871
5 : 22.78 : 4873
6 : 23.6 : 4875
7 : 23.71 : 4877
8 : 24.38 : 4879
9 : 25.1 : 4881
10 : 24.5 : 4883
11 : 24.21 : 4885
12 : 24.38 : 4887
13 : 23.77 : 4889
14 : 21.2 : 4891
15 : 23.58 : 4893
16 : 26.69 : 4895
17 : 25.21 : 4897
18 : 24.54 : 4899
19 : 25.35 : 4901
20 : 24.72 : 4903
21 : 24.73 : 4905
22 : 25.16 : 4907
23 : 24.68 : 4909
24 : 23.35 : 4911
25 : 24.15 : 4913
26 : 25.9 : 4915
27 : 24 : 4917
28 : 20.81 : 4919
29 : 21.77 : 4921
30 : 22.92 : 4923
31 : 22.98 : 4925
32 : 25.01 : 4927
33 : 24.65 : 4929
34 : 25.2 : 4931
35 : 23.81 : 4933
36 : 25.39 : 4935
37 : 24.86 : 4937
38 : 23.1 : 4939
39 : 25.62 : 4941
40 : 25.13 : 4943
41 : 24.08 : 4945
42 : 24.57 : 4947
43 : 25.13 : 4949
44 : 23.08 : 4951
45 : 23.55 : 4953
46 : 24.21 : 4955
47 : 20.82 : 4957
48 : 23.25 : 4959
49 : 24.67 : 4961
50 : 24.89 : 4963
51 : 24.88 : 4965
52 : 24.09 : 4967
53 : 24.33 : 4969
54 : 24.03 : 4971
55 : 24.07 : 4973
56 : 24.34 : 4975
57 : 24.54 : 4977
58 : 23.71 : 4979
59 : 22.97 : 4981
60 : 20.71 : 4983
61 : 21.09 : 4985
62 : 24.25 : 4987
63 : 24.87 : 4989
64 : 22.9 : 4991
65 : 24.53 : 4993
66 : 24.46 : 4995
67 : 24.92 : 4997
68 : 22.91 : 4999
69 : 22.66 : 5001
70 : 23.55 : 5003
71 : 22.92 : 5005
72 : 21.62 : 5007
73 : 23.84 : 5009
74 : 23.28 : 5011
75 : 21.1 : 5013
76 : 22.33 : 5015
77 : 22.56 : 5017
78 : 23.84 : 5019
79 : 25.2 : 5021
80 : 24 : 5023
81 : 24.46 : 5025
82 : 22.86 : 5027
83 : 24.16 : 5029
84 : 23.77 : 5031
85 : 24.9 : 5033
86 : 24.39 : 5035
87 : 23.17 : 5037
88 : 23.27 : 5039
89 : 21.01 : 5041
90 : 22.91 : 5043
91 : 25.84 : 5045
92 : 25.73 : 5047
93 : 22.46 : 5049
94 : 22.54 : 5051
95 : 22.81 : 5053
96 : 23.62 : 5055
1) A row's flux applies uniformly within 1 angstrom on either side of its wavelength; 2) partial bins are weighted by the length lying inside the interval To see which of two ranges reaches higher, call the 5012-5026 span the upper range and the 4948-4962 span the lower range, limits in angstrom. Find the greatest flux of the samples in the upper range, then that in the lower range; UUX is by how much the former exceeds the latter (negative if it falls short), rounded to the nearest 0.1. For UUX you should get 0.1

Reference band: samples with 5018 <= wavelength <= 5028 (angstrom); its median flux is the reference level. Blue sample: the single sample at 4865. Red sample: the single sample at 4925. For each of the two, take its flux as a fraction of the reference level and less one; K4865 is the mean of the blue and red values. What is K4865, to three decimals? -0.060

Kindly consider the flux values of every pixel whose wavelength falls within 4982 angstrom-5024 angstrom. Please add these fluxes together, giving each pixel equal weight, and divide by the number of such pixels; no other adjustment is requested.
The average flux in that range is 23.2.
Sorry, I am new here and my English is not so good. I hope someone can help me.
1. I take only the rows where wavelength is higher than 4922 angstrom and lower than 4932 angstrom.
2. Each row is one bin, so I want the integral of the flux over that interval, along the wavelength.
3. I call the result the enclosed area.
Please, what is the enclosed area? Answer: 242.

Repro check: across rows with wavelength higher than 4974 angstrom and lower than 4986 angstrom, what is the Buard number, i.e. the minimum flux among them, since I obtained 20.71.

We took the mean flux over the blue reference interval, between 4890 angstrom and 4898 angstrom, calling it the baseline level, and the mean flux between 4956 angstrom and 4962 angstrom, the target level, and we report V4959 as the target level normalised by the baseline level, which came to 0.95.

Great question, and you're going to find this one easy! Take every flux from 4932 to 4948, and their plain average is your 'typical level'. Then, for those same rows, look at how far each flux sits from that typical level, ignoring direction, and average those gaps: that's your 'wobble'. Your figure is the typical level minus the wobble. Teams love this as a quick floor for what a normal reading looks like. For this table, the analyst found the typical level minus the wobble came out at 23.9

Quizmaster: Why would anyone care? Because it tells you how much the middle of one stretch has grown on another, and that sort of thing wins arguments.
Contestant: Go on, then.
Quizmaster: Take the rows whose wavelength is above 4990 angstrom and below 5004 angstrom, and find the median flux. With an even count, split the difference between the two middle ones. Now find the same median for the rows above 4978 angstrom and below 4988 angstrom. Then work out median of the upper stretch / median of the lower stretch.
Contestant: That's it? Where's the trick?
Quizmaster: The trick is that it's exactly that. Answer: 1.03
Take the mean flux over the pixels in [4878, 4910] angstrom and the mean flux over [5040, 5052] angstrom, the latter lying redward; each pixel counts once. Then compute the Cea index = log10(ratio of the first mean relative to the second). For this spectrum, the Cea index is 0.020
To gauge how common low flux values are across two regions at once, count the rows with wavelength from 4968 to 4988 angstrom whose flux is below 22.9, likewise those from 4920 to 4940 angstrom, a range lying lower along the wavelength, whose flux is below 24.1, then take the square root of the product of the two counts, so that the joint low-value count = 3.2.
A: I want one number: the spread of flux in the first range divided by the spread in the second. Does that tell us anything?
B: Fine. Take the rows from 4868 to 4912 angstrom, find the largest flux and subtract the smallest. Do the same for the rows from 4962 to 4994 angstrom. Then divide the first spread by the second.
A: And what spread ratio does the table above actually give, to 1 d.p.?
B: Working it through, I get 1.4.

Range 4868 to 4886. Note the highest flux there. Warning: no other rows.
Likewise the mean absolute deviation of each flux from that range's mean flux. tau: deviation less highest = -24.2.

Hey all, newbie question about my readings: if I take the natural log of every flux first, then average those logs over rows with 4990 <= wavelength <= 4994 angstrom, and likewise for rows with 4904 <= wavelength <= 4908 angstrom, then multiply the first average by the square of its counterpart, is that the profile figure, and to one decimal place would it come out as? 32.8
